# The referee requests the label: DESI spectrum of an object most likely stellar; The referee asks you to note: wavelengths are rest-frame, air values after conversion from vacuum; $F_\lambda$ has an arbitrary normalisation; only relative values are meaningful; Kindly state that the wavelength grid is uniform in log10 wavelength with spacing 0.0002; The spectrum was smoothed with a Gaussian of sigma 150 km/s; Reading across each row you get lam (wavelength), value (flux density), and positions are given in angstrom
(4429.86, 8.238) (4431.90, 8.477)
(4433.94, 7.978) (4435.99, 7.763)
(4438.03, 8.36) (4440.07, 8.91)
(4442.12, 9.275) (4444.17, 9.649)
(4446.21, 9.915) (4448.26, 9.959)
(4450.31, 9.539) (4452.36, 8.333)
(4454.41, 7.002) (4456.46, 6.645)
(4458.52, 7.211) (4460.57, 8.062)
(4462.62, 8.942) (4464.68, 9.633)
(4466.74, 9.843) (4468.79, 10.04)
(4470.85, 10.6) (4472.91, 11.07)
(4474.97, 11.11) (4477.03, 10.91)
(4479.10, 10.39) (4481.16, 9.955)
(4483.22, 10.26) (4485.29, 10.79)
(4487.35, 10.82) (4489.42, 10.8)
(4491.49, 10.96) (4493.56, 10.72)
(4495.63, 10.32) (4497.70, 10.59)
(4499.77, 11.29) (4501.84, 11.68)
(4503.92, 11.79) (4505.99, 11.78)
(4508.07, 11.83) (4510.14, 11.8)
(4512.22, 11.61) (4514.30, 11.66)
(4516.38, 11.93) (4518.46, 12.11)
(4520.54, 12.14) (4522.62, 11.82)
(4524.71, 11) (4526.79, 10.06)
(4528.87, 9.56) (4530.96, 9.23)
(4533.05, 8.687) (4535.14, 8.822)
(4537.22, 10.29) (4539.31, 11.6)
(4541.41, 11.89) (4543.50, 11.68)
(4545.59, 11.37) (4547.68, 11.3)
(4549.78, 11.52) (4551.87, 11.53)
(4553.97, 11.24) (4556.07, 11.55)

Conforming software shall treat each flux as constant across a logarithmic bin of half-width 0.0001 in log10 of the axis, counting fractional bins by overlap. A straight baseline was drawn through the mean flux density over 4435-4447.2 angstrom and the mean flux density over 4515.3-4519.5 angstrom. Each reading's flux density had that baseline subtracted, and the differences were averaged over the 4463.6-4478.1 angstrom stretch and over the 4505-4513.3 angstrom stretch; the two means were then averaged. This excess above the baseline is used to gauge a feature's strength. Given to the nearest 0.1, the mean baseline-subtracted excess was 0.2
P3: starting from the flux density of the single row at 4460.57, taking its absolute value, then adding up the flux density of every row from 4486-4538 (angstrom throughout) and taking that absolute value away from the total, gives 265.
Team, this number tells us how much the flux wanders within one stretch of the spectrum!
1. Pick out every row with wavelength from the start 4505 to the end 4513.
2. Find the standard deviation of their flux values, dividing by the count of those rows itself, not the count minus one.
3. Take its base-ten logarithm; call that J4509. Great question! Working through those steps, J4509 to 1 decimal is -1.1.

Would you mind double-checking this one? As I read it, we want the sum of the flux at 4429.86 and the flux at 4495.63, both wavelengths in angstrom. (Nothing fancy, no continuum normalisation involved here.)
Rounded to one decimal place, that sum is 18.6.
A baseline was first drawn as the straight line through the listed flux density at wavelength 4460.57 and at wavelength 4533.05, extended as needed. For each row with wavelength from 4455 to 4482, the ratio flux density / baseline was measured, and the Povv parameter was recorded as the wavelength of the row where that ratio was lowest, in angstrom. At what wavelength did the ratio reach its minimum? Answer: 4456.46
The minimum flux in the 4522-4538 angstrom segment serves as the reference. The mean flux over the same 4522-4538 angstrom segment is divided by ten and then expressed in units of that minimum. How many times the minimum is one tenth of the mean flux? 0.114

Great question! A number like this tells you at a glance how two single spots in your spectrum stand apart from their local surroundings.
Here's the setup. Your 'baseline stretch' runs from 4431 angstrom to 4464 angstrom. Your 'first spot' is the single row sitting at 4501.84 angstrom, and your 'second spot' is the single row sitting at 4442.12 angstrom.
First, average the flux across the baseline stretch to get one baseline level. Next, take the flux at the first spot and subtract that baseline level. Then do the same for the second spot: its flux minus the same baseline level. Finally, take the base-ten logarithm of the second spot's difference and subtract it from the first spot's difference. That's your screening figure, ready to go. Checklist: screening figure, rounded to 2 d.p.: 3.29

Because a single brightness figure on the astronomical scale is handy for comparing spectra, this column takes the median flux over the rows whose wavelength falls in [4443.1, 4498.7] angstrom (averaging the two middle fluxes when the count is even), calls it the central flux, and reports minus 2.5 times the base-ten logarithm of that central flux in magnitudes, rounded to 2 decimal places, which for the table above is -2.50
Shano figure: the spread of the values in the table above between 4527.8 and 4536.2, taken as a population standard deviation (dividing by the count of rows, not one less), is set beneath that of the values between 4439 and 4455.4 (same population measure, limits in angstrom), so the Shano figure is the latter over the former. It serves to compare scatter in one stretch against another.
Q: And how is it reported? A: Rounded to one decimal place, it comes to 2.7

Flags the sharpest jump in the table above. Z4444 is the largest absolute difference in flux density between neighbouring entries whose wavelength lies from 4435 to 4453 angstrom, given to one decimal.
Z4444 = 1.2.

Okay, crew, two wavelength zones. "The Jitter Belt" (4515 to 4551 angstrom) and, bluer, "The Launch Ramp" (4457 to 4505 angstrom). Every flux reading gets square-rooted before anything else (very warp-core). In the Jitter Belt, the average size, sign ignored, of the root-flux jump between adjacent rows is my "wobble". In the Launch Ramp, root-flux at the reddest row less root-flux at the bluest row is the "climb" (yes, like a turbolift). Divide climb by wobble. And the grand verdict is 10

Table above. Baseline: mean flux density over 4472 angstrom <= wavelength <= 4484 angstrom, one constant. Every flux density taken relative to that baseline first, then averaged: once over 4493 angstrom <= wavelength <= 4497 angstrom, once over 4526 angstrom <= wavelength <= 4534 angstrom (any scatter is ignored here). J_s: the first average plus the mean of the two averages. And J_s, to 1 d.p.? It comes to -0.8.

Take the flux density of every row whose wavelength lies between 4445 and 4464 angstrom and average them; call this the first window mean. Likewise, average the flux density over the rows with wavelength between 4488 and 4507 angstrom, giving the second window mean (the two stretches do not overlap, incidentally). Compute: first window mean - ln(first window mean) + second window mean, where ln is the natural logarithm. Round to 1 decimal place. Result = 17.4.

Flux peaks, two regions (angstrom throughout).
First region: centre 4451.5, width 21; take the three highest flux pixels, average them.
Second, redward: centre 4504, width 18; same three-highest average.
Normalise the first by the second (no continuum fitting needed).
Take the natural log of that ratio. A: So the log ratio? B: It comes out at -0.182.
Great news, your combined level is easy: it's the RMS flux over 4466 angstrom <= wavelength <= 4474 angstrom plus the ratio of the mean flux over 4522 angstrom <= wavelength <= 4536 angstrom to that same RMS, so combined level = 11.3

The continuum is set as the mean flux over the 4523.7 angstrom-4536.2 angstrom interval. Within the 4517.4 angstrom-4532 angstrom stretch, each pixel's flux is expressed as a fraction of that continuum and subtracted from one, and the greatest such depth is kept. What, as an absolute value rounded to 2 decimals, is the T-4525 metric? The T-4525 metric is 0.03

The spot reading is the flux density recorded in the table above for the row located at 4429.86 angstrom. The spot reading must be 8.238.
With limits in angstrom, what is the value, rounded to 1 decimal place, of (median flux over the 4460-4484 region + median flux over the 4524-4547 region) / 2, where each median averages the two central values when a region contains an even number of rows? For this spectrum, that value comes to 10.2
